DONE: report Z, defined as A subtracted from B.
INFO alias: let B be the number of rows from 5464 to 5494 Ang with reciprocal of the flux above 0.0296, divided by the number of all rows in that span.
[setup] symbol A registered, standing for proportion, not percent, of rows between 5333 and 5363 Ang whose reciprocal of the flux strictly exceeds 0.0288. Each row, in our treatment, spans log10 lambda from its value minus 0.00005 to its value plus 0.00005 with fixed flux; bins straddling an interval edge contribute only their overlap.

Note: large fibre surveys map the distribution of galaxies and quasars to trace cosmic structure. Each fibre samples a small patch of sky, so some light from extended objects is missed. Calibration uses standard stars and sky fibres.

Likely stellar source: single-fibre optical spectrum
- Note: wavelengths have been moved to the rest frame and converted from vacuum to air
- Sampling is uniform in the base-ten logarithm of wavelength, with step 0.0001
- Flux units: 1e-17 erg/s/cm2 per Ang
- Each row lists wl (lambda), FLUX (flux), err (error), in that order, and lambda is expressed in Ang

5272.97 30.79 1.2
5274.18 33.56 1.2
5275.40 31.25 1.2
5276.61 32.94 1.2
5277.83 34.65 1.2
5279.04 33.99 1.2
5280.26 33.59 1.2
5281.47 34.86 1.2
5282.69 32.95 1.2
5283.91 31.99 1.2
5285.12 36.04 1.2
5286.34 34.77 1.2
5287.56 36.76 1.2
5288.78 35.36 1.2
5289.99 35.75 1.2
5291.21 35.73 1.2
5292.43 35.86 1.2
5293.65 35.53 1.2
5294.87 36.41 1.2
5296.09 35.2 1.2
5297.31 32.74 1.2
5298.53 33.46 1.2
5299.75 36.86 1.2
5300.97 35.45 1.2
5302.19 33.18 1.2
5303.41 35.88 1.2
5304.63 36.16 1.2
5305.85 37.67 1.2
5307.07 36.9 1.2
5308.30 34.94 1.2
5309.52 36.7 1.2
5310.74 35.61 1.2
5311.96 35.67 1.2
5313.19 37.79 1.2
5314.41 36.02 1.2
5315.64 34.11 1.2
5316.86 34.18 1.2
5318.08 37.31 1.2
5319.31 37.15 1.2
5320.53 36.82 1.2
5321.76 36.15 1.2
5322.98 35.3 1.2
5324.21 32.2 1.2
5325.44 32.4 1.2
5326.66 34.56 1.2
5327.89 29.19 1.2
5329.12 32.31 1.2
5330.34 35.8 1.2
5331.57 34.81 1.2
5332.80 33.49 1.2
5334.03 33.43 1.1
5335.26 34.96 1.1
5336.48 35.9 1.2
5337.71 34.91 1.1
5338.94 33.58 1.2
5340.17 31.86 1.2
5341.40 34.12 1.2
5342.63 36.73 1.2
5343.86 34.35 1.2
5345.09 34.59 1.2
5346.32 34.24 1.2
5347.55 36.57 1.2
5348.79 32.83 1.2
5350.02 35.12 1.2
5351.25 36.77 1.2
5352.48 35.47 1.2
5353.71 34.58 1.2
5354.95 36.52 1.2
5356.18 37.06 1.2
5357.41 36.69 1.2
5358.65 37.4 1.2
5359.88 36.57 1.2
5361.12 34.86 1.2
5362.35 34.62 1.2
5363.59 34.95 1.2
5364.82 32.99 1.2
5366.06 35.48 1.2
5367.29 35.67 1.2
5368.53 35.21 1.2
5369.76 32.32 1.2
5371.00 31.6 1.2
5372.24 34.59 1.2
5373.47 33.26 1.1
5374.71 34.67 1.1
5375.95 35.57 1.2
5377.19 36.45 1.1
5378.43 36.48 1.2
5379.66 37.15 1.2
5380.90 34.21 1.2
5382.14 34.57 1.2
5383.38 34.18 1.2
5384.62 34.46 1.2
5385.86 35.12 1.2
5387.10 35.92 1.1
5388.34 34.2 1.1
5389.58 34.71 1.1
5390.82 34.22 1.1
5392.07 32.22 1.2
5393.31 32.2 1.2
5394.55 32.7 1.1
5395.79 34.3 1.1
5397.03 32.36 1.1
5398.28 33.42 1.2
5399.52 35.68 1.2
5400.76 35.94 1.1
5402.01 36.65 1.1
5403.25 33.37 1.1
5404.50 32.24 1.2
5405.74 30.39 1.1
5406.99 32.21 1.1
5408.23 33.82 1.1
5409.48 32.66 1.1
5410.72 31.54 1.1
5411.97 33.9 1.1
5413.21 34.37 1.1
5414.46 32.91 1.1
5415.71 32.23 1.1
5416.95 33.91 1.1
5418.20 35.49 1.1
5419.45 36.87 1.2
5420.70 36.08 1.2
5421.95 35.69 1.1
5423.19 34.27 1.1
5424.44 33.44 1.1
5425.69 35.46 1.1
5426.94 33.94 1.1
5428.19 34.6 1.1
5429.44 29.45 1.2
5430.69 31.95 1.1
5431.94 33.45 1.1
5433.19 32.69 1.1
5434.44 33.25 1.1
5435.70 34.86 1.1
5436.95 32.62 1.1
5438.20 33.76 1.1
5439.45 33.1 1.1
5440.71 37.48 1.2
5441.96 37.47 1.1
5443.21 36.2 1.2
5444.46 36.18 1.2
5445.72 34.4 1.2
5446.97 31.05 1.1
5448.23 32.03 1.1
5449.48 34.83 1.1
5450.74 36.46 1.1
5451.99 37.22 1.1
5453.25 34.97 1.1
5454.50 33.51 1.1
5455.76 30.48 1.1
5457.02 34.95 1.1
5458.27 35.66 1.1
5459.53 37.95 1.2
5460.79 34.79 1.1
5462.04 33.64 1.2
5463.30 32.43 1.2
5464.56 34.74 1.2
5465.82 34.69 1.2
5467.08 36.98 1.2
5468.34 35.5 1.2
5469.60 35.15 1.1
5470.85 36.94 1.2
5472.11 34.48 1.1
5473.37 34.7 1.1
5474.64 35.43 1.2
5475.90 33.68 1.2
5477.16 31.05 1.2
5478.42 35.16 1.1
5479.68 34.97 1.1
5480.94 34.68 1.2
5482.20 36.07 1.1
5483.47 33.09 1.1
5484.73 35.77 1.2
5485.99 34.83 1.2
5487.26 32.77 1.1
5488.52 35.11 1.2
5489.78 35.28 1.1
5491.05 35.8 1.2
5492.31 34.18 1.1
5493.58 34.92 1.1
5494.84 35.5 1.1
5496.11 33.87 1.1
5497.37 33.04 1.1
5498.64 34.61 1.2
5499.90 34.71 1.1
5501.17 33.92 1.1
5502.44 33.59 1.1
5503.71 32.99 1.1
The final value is -0.25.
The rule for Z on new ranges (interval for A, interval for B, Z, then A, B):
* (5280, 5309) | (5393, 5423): 0.25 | 0.25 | 0.50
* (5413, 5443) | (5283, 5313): -0.50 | 0.67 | 0.17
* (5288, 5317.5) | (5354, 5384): -0.04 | 0.21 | 0.17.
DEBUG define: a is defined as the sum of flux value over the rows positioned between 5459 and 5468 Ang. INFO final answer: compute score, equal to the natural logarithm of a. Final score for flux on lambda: 5.50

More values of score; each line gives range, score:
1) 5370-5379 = 5.49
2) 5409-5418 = 5.44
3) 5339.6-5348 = 5.49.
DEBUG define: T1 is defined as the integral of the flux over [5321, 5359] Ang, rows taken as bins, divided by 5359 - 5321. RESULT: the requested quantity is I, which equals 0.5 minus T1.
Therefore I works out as -34.1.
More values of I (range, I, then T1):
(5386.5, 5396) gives -33.3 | 33.8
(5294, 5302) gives -34.4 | 34.9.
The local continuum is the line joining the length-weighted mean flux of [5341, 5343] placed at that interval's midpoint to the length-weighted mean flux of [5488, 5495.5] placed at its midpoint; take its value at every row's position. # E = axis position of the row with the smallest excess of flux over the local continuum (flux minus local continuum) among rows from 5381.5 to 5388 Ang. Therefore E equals 5383.38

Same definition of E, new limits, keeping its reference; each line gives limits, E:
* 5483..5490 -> 5487.26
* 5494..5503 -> 5497.37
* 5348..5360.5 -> 5348.79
